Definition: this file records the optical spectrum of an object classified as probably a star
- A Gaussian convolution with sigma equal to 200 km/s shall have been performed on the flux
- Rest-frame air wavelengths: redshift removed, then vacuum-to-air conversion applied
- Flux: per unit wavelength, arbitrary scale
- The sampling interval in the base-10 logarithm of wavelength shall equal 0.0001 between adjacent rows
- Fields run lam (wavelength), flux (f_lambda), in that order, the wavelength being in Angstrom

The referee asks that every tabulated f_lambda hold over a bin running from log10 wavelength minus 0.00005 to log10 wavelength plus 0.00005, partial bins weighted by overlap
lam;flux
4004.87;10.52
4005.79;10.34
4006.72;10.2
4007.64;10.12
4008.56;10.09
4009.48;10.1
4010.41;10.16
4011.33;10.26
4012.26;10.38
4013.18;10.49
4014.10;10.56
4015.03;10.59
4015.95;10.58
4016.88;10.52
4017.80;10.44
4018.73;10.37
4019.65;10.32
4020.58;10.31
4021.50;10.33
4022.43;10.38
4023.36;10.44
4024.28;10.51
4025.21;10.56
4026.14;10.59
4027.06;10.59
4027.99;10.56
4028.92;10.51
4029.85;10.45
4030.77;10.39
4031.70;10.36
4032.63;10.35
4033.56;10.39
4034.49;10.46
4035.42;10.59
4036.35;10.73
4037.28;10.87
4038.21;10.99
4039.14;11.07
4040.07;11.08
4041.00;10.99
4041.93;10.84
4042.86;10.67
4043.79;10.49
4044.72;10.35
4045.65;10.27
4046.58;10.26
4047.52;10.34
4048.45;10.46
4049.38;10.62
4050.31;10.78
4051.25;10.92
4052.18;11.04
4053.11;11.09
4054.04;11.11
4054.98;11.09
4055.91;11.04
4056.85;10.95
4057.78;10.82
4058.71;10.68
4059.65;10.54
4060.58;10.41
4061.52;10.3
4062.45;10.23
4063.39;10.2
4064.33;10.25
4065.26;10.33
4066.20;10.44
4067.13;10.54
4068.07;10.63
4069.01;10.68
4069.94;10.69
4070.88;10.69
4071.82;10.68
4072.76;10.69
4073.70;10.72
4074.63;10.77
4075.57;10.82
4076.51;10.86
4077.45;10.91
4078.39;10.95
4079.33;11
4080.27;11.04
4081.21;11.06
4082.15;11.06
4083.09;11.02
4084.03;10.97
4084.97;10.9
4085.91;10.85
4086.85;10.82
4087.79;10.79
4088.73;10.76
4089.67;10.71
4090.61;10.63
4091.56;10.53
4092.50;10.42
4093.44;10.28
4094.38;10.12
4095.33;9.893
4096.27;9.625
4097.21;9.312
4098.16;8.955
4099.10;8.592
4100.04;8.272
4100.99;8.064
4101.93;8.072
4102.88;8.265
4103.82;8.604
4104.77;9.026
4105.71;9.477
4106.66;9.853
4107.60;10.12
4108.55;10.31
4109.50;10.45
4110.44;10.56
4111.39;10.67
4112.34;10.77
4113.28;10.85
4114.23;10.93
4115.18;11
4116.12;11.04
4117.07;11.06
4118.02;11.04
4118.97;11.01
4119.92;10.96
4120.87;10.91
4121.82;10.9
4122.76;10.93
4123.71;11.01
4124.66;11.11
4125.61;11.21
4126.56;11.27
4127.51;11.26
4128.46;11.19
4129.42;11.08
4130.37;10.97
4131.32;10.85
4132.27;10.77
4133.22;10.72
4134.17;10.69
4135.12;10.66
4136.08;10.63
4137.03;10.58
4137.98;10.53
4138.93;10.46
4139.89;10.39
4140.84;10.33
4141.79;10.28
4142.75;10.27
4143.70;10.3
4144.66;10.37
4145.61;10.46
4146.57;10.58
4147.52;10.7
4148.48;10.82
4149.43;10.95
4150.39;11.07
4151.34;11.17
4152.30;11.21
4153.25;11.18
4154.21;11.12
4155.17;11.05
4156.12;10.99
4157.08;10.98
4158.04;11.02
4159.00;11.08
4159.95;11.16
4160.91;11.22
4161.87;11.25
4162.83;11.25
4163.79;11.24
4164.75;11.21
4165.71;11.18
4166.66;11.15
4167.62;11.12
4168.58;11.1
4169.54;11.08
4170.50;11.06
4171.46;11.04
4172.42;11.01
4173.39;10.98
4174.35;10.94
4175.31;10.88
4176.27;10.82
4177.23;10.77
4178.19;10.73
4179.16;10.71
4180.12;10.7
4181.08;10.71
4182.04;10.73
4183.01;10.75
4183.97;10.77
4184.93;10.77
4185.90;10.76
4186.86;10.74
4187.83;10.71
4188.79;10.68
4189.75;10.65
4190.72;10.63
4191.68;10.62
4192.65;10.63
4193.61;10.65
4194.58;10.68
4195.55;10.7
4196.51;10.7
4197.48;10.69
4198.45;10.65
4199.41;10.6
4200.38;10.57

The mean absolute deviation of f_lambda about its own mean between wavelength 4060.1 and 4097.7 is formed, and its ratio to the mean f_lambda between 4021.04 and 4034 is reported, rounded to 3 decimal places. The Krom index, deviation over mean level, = 0.029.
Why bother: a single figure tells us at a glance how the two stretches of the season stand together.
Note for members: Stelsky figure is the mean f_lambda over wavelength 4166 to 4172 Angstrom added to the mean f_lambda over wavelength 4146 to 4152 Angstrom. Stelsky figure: 22.0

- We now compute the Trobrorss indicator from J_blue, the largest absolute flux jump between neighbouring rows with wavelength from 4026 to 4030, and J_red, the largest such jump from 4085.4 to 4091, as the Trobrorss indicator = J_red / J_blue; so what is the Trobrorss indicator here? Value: 1.3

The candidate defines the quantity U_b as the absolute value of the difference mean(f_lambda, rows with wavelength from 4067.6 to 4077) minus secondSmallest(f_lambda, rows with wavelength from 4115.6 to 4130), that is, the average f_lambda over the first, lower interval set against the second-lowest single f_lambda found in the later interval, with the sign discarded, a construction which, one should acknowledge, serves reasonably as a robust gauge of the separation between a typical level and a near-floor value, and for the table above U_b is 0.19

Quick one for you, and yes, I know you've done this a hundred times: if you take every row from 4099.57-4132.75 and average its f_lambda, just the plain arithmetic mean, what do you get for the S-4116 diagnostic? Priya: 10.4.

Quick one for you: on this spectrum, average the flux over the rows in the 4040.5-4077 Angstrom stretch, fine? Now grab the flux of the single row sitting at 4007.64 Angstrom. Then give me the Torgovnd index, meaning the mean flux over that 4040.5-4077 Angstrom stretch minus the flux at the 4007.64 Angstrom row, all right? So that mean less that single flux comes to 0.5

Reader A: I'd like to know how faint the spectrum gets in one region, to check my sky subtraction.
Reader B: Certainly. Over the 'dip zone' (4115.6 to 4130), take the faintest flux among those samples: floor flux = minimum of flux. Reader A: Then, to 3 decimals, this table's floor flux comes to 10.900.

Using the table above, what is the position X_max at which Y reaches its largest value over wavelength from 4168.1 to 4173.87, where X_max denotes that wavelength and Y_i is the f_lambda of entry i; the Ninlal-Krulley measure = 4168.58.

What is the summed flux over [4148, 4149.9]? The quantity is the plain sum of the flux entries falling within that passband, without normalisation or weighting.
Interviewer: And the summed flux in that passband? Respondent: 21.77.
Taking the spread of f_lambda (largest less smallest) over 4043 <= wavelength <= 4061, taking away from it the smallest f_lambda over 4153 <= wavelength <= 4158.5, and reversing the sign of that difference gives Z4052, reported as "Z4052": 10.1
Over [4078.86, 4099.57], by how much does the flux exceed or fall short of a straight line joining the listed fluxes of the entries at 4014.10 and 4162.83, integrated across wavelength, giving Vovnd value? -10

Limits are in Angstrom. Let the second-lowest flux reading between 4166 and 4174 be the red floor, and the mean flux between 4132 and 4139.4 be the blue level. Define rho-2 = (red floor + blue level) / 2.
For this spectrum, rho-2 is 10.8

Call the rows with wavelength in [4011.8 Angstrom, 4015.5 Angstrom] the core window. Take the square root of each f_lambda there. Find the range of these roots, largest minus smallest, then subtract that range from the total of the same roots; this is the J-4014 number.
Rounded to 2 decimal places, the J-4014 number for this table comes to 12.93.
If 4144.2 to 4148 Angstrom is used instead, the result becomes 12.93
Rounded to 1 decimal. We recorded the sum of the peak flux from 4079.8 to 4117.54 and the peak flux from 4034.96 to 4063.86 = 22.2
